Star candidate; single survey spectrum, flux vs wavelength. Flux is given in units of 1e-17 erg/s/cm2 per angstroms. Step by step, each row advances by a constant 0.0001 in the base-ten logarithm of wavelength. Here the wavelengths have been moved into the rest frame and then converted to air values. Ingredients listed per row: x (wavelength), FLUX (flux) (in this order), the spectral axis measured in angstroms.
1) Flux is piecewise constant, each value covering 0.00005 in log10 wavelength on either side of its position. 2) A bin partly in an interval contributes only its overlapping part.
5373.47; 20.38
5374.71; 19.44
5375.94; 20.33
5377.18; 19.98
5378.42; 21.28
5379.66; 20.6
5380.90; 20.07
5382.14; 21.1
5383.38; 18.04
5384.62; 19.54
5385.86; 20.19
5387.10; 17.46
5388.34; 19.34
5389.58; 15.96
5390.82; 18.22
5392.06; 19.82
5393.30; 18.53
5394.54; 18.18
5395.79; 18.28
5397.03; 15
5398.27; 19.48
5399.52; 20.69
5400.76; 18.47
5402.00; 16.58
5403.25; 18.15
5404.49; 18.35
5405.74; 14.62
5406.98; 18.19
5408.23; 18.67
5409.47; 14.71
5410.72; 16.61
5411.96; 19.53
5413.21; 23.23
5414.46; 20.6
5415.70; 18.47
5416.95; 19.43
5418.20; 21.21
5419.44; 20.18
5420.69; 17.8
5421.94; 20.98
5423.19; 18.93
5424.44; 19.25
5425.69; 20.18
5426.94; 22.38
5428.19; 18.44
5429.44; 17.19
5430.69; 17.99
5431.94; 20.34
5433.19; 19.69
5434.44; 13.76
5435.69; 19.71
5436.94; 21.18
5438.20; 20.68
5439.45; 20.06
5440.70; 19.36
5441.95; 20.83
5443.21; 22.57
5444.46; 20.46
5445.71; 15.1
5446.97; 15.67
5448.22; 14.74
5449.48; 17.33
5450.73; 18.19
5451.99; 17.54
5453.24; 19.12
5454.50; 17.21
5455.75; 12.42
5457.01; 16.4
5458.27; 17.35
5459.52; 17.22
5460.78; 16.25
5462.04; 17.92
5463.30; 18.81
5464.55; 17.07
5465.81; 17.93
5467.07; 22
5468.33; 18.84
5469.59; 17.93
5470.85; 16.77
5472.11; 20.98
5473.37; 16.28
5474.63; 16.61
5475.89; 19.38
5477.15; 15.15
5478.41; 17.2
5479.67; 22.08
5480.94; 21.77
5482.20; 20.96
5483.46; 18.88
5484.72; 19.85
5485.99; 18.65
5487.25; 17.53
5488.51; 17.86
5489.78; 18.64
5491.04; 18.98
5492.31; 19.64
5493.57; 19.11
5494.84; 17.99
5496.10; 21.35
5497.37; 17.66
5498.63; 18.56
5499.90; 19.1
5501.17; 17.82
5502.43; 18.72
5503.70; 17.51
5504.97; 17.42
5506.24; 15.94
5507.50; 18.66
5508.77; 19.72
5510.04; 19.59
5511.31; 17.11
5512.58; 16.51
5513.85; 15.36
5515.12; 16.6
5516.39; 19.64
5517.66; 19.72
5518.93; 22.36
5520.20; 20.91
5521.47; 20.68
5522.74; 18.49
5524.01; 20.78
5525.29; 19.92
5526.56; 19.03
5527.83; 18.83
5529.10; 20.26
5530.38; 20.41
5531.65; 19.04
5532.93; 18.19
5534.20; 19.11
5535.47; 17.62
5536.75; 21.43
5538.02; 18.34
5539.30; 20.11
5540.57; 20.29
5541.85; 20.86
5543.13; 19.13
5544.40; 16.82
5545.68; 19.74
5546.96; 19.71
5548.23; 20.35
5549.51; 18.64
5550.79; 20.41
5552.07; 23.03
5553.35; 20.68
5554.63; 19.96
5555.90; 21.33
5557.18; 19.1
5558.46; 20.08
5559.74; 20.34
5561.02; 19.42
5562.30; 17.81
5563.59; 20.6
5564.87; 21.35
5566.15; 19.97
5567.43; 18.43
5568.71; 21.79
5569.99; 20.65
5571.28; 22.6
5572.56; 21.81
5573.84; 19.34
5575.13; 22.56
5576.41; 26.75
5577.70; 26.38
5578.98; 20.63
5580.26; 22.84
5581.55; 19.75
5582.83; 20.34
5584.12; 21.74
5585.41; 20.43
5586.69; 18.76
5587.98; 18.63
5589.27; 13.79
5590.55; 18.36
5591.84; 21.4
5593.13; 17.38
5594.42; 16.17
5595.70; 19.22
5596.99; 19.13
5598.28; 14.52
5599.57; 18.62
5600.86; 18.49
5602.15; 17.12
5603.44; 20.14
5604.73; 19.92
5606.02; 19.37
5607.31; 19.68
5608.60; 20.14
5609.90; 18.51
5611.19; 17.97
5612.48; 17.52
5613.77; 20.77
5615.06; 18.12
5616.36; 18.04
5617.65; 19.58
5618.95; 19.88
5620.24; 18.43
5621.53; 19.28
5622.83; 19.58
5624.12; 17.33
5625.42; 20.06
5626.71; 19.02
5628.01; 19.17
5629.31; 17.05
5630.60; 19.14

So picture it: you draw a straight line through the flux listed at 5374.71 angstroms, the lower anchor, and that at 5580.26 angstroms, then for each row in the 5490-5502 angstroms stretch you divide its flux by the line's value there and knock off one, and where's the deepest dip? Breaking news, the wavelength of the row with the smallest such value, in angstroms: 5497.37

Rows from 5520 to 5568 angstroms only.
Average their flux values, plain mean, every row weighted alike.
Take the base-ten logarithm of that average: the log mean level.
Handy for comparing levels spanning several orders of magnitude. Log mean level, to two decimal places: 1.30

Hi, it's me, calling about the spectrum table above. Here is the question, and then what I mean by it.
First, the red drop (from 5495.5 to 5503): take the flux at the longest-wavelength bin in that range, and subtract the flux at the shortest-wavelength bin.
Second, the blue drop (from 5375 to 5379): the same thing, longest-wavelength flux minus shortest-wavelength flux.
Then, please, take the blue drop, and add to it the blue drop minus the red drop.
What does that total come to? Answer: 4.5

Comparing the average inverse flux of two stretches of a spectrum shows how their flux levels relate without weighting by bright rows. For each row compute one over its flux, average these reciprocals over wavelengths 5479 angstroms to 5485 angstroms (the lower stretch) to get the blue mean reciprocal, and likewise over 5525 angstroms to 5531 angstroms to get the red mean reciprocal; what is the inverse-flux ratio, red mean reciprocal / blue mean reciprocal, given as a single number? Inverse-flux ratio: 1.05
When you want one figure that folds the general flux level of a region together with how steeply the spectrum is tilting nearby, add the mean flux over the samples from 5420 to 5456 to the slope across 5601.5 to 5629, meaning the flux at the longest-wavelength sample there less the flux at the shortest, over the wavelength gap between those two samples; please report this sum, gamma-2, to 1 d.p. 18.7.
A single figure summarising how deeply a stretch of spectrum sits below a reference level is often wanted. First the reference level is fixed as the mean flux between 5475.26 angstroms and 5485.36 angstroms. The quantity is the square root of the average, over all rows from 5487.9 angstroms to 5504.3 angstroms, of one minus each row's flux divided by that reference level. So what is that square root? 0.19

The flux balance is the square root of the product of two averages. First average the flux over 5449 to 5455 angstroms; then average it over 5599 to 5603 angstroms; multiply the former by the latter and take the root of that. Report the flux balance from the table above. 18.0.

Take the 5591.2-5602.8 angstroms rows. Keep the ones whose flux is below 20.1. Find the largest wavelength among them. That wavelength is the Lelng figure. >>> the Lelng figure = 5602.15 angstroms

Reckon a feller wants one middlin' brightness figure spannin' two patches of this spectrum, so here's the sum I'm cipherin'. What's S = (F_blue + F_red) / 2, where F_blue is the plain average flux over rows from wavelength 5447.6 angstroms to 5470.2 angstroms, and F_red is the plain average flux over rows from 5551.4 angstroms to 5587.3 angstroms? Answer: 19.2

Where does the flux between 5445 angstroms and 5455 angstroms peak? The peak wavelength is 5453.24 angstroms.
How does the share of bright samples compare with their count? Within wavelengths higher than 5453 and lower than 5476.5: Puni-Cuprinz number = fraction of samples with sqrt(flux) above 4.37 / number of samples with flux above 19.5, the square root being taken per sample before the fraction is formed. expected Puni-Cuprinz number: 0.105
